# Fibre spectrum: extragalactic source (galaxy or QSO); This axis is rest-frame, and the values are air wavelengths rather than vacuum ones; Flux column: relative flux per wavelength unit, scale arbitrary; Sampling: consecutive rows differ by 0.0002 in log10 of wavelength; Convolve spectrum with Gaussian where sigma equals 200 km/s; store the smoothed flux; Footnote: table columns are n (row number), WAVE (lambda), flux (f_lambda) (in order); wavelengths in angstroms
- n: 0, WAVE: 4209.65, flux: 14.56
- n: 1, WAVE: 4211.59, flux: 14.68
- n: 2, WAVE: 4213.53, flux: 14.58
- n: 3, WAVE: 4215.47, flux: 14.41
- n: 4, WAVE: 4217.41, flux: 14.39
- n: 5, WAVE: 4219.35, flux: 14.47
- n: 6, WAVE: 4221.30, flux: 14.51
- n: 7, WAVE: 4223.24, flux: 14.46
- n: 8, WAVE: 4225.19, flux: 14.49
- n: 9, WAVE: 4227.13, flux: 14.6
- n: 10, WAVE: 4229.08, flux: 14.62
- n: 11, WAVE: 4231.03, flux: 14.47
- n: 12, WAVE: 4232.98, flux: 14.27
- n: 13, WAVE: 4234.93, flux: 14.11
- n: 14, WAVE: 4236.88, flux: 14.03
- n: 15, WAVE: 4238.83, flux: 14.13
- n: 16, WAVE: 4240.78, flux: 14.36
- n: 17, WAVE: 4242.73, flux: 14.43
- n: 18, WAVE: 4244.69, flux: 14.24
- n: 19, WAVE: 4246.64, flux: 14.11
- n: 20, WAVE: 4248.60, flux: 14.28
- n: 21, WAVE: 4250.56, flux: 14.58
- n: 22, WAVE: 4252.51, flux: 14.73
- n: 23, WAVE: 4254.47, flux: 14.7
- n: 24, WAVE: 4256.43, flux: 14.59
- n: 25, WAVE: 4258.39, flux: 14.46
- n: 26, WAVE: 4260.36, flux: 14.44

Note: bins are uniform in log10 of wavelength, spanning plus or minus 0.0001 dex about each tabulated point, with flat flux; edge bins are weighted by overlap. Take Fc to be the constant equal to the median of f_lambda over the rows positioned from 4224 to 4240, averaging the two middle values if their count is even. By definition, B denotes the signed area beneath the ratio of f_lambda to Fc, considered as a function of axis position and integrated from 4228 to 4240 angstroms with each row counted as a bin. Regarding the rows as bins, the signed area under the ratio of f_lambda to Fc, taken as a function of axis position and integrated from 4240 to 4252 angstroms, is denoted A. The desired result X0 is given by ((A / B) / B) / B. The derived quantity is 0.0071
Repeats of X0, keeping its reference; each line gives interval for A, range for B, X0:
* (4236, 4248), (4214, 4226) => 0.0067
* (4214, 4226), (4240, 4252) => 0.0070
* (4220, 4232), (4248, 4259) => 0.0087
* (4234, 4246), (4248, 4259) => 0.0086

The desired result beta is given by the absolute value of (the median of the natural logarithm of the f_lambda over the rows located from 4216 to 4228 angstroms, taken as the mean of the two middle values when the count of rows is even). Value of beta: 2.67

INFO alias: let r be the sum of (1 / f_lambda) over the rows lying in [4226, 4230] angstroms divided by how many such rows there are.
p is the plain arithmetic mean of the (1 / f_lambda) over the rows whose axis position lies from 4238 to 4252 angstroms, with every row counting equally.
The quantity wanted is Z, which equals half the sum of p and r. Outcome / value 0.0692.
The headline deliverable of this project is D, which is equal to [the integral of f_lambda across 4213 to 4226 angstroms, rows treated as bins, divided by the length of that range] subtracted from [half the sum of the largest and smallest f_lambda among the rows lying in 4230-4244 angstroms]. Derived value -0.2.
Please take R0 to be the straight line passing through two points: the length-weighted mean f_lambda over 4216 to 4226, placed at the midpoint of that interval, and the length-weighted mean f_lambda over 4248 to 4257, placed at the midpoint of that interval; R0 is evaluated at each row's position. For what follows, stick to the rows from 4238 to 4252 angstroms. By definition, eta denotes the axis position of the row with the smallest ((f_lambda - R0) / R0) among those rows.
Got 4246.64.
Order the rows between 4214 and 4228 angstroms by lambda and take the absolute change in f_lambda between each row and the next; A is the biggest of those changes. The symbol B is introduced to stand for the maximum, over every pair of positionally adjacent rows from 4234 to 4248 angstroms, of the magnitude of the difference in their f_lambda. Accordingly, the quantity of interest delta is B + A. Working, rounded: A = 0.11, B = 0.23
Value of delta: 0.34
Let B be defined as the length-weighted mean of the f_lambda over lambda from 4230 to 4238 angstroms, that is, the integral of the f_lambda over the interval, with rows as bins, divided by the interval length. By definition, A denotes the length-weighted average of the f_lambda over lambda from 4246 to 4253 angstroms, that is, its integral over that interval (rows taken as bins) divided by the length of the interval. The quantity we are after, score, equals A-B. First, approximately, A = 14.4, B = 14.2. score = 0.2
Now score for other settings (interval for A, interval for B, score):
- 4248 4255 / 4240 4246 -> 0.3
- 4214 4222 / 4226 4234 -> 0.0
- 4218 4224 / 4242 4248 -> 0.2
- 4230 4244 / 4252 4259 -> -0.4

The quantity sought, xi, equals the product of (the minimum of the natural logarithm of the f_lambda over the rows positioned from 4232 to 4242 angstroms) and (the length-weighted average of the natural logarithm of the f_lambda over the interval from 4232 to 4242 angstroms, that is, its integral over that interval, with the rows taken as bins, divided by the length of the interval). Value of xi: 7.01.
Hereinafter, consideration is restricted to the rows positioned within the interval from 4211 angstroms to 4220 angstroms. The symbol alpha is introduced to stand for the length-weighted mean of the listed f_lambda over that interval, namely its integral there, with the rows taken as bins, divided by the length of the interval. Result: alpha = 14.5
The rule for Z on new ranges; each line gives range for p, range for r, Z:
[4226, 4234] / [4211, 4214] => 0.0687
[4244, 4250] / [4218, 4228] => 0.0697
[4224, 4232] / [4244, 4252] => 0.0693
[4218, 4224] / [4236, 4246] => 0.0697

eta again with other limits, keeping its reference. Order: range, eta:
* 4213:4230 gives 4217.41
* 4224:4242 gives 4236.88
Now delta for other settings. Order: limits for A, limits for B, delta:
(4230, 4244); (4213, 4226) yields 0.40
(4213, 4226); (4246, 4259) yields 0.47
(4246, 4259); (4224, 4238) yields 0.50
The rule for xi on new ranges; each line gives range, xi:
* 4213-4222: 7.12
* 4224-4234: 7.10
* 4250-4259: 7.17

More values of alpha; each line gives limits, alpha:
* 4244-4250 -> 14.2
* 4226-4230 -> 14.6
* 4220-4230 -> 14.5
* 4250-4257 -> 14.7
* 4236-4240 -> 14.1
